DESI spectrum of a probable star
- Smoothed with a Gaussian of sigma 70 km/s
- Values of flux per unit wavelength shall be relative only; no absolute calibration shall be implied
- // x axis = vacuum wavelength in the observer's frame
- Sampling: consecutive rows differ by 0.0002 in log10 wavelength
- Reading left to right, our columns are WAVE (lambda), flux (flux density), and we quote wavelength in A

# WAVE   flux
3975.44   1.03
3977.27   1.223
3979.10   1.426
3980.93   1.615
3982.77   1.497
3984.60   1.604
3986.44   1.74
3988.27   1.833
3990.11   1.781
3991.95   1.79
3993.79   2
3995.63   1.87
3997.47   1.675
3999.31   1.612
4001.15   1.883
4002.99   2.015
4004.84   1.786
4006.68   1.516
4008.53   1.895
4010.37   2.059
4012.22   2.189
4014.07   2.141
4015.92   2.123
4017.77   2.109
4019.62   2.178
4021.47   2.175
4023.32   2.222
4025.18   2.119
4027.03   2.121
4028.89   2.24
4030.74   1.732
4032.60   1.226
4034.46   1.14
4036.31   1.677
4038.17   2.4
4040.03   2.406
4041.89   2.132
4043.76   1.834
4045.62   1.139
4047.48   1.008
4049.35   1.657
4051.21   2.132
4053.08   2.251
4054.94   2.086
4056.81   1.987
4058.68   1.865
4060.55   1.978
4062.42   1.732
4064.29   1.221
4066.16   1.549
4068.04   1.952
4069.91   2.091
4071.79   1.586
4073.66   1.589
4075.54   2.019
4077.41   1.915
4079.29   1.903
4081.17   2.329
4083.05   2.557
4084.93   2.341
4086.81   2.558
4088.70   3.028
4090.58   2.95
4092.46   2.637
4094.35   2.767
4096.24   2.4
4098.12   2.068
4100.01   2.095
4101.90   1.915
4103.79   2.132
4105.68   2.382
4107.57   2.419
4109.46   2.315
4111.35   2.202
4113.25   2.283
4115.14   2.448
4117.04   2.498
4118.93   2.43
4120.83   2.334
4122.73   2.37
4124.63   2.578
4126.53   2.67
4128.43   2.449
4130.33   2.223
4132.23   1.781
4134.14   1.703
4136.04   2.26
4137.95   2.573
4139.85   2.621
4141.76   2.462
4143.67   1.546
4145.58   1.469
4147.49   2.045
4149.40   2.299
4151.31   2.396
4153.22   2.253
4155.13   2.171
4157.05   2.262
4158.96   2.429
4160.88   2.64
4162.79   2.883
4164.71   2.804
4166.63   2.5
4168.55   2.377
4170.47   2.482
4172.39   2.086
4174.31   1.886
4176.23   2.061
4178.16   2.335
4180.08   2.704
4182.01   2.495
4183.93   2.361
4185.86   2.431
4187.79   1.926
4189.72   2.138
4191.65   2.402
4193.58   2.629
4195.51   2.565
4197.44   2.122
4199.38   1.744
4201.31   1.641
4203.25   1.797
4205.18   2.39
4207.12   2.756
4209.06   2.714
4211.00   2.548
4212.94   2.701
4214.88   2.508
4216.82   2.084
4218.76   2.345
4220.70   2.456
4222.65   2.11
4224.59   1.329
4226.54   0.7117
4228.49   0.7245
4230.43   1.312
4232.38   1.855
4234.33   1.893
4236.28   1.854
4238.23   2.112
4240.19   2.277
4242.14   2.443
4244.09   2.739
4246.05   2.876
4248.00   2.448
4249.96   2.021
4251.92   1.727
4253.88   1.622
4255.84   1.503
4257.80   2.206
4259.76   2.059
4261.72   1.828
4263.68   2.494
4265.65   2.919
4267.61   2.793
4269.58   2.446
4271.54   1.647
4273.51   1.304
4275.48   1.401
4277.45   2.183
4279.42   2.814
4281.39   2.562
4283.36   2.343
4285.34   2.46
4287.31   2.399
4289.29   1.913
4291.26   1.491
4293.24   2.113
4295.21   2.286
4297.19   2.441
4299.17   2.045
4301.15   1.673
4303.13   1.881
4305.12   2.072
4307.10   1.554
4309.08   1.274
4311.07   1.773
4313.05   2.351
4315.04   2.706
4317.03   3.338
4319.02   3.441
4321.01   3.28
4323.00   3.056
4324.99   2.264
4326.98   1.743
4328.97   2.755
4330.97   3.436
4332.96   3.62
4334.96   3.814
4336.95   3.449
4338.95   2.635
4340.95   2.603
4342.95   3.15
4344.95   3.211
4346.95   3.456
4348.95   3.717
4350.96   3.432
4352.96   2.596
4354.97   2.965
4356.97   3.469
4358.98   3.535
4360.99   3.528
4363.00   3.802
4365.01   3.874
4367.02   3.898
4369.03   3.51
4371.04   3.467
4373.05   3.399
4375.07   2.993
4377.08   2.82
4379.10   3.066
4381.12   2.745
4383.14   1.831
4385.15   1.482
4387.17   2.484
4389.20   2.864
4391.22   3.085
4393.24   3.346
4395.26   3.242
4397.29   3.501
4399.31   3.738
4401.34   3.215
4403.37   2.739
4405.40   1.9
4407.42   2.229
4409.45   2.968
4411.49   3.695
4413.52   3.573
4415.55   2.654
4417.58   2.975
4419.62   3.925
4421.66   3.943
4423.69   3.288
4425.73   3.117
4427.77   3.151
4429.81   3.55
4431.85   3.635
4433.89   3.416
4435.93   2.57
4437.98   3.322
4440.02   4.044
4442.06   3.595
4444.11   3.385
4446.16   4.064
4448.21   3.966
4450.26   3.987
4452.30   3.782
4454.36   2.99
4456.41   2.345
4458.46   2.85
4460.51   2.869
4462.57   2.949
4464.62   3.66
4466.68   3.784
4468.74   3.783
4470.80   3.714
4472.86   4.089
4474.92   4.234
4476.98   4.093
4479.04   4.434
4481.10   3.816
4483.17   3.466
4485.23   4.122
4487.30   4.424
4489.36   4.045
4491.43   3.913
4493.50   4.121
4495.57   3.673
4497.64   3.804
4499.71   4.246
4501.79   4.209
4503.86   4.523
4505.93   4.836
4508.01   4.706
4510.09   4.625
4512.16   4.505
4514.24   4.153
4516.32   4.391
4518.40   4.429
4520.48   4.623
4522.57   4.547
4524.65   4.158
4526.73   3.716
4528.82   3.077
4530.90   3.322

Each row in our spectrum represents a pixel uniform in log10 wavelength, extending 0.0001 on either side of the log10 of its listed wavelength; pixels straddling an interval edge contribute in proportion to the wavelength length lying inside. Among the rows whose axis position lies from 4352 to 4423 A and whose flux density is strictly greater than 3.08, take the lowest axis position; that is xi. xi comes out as 4356.97 A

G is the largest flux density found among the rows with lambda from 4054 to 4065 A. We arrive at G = 2.086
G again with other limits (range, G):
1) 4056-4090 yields 3.028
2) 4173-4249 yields 2.876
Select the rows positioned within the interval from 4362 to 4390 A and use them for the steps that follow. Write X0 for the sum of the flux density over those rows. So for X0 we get 42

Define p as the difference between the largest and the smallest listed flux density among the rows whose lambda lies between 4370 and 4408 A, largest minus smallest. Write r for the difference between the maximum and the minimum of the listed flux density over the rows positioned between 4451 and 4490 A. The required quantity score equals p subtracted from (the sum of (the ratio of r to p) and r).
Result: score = 0.8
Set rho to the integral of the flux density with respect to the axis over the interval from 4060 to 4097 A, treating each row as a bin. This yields 80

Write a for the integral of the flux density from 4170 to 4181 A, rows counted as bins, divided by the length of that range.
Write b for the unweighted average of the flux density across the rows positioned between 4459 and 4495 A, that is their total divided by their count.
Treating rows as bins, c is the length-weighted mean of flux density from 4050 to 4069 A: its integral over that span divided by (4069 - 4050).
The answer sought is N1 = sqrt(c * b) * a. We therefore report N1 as 6.0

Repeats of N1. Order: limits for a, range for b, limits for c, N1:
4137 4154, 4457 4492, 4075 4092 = 6.6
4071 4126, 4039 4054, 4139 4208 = 4.7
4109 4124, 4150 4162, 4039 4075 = 4.9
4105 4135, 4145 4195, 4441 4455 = 6.8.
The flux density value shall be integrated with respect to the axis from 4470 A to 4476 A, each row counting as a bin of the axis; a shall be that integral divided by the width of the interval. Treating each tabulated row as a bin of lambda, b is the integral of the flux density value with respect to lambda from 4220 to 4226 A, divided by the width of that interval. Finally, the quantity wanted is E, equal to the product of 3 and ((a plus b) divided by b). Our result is 9.5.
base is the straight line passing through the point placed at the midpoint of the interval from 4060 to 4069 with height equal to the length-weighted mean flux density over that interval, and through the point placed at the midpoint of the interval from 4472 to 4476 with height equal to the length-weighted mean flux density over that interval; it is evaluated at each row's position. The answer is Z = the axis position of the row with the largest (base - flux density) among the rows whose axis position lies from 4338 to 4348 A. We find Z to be 4340.95 A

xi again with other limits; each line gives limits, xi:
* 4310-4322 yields 4317.03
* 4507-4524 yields 4508.01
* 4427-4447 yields 4427.77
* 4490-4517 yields 4491.43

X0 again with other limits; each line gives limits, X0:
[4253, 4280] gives 29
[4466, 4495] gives 56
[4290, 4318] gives 29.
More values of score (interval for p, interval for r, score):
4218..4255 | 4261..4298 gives 0.2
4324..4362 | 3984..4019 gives -1.1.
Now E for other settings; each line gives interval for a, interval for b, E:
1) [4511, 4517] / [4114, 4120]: 8.3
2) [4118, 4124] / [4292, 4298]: 6.2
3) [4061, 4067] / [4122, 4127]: 4.8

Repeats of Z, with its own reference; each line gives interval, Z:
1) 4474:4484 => 4483.17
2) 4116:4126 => 4120.83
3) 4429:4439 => 4435.93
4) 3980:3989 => 3982.77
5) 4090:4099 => 4098.12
